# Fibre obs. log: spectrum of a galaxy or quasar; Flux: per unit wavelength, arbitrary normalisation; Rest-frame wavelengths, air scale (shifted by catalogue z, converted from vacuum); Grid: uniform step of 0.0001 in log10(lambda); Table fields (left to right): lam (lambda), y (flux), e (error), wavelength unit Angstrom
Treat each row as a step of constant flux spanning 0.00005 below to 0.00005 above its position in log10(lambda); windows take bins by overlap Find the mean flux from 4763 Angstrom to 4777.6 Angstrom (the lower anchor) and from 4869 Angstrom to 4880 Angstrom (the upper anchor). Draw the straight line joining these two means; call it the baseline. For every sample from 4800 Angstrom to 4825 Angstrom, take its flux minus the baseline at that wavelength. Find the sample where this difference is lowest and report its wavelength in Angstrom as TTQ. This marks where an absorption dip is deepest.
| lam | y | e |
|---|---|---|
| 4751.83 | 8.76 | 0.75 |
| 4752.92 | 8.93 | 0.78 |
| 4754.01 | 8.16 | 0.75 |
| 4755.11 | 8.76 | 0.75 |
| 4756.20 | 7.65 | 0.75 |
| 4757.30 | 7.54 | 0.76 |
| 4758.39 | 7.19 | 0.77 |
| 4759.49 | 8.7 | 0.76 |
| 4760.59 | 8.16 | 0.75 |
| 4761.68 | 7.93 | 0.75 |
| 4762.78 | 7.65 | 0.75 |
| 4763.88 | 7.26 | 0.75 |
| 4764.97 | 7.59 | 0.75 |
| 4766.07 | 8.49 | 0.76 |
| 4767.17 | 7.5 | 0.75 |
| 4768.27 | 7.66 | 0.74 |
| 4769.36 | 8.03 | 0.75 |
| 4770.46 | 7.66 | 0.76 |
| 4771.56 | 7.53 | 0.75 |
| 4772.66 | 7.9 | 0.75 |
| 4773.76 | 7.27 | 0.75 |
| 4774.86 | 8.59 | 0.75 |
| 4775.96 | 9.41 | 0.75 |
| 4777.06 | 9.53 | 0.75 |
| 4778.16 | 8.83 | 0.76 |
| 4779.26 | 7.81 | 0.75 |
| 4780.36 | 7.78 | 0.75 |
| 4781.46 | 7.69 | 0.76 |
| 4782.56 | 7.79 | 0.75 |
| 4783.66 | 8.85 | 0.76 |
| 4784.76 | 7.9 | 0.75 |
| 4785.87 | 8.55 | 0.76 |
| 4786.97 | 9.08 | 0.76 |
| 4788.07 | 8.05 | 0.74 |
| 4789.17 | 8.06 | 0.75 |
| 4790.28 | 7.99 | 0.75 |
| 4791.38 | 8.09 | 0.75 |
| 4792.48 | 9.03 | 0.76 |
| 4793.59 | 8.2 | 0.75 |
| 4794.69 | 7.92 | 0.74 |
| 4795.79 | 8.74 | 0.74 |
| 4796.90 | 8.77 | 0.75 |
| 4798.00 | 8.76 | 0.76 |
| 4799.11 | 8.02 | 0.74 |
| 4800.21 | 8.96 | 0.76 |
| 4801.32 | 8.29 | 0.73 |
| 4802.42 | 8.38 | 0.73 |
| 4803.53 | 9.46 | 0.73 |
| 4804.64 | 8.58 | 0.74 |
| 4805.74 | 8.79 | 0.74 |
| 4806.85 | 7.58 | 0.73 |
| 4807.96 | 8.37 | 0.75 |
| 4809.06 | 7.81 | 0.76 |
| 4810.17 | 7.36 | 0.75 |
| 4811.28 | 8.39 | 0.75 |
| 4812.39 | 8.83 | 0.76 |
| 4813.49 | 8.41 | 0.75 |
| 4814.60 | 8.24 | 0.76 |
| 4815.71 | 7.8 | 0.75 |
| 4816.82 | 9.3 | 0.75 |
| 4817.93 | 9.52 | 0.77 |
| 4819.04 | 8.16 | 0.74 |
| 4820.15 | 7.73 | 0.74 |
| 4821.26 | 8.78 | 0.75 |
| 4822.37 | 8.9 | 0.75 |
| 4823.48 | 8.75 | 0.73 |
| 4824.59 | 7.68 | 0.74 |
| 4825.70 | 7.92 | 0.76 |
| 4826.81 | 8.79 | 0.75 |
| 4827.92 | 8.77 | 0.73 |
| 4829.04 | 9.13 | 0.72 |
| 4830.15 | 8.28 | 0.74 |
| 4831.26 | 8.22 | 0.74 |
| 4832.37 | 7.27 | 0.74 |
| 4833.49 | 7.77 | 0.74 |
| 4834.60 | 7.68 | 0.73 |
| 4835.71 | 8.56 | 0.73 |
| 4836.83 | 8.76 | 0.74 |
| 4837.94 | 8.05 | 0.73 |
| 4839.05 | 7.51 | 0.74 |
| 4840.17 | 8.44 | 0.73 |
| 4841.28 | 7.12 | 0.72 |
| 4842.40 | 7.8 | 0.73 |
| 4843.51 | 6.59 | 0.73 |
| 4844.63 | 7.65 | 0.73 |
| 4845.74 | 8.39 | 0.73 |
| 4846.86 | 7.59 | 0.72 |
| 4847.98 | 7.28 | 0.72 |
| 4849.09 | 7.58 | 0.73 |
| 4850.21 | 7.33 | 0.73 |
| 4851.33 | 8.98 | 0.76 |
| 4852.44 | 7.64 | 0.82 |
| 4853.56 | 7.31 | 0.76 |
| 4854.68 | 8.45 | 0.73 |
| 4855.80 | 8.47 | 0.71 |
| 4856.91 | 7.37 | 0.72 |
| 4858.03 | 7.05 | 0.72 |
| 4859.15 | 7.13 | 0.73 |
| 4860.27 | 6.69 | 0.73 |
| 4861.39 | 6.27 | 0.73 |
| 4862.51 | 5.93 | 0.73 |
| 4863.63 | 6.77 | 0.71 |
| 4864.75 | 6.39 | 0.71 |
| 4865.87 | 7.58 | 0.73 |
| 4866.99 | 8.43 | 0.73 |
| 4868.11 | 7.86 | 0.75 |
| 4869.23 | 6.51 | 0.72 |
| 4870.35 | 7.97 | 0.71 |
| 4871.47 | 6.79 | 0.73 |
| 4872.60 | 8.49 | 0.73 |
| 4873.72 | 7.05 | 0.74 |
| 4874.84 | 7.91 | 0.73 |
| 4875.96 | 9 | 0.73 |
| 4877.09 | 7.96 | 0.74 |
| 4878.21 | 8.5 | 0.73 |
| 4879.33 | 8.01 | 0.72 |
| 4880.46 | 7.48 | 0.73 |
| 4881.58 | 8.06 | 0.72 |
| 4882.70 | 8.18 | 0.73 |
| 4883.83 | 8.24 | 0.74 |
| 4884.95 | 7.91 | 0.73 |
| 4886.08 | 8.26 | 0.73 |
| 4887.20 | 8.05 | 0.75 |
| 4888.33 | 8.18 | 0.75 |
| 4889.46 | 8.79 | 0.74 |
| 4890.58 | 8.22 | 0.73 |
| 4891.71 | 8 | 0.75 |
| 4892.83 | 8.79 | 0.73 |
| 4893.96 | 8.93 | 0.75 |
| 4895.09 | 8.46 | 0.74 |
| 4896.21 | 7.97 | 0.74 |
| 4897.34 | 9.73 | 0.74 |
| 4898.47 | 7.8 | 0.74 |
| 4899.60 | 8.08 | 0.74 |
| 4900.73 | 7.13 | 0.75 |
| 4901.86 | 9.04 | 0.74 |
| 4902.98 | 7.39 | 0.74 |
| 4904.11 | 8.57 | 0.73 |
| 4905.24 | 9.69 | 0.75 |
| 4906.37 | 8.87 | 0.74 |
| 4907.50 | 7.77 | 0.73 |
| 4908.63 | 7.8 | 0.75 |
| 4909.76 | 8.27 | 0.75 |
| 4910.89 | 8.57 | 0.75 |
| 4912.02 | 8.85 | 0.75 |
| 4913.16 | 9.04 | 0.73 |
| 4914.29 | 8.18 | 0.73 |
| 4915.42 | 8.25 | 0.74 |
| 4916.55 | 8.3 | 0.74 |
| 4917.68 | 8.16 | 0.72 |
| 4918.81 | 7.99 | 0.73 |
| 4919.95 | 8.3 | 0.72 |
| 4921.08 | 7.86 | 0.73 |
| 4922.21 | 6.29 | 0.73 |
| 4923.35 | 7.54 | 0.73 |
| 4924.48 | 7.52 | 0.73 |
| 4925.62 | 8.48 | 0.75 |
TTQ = 4810.17 Angstrom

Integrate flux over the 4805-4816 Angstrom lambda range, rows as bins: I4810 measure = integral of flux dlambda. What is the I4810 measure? 90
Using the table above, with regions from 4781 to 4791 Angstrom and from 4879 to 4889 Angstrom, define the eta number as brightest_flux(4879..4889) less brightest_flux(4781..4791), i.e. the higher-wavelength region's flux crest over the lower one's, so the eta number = -0.8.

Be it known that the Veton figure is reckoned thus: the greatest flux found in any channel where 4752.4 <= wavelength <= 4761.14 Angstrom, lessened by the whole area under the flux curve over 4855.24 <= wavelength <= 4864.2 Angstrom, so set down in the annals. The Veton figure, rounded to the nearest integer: -53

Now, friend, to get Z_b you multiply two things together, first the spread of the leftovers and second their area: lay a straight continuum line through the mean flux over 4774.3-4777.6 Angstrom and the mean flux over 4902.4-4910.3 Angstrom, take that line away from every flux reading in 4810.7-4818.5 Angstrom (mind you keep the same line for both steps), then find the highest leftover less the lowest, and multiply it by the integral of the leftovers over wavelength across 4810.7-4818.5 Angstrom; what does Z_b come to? -3.9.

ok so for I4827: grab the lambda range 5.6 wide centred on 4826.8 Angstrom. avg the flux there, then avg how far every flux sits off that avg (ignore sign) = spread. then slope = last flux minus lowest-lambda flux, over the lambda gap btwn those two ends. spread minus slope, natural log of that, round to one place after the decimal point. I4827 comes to -1.6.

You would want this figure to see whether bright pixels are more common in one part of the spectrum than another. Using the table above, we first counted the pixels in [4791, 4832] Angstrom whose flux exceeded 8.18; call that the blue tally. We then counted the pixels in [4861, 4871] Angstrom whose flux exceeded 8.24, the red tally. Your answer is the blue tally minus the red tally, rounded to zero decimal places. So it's 25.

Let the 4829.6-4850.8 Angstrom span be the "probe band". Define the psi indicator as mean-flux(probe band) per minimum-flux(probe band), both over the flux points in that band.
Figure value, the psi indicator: 1.18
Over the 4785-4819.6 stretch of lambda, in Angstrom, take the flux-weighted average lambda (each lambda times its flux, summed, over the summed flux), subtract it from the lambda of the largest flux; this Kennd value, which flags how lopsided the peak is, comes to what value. 15.5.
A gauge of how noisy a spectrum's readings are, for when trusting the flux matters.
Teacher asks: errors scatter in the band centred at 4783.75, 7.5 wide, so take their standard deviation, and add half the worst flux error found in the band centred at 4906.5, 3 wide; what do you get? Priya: 0.380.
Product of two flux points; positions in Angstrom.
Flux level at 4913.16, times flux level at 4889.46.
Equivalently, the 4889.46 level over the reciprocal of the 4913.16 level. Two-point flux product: 79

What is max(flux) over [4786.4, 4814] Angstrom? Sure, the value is 9.46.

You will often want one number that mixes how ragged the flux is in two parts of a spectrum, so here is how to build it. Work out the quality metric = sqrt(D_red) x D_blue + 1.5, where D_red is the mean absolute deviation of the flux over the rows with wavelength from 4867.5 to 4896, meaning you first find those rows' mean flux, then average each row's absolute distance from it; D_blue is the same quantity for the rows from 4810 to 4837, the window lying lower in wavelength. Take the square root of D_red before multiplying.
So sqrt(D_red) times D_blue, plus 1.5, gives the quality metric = 1.82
